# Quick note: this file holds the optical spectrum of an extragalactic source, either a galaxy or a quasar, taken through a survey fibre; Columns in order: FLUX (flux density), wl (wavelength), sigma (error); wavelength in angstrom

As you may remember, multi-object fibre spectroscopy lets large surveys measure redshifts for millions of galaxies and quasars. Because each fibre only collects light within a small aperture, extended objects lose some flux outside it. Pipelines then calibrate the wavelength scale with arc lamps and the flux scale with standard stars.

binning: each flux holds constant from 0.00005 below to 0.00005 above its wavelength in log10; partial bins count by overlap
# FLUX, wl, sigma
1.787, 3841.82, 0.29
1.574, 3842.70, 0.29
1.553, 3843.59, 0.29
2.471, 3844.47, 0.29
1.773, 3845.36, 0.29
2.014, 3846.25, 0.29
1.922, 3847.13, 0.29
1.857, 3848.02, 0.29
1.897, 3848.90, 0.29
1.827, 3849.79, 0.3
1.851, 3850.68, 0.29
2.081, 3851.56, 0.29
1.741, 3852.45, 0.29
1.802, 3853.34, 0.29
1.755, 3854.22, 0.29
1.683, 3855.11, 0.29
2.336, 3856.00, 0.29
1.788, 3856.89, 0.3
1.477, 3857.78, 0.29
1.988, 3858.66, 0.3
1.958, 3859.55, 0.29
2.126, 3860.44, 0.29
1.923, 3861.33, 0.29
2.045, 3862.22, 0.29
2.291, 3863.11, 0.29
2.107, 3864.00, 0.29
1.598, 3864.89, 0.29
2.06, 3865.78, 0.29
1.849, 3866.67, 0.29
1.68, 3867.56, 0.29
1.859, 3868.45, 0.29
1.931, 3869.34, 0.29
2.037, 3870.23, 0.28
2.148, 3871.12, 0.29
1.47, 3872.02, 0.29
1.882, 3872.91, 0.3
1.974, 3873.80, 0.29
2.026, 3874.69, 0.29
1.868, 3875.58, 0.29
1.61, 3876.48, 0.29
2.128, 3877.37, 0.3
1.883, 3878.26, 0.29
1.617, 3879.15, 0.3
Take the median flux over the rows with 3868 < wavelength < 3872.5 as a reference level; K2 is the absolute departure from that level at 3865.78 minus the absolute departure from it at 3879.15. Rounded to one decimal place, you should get -0.2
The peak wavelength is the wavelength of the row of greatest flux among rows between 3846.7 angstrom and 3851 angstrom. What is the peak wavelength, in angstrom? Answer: 3847.13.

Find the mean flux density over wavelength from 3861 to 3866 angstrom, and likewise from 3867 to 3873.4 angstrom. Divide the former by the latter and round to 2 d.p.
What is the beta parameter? 1.08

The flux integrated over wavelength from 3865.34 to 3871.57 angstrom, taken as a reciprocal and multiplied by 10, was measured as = 0.8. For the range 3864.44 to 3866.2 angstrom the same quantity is 3.1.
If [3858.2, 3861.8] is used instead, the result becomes 1.4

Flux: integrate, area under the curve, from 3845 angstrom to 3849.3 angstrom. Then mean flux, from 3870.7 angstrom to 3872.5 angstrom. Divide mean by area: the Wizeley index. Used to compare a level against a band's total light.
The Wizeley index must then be 0.22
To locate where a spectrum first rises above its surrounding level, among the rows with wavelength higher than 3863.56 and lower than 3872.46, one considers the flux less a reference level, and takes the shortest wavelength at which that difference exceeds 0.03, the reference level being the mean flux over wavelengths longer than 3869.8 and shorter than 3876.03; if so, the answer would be 3864.00 angstrom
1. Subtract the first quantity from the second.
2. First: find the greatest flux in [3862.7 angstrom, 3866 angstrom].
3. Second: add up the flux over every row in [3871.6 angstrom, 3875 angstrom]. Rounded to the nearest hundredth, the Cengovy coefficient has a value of 5.06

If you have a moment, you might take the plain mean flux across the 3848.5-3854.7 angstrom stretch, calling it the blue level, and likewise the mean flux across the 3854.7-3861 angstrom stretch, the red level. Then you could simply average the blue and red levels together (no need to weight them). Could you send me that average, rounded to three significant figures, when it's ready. 1.88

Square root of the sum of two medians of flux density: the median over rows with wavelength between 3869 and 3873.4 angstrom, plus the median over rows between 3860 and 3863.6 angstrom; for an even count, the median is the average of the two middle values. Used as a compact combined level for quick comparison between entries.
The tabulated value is 2.00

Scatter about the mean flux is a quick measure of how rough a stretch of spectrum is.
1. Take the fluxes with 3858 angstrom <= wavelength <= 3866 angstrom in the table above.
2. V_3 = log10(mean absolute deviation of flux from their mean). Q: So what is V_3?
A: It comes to -0.89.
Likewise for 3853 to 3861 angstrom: -0.70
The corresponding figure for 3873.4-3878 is -0.84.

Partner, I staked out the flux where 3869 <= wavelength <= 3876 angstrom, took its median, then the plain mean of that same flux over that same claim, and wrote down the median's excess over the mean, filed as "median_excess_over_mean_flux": 0.04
